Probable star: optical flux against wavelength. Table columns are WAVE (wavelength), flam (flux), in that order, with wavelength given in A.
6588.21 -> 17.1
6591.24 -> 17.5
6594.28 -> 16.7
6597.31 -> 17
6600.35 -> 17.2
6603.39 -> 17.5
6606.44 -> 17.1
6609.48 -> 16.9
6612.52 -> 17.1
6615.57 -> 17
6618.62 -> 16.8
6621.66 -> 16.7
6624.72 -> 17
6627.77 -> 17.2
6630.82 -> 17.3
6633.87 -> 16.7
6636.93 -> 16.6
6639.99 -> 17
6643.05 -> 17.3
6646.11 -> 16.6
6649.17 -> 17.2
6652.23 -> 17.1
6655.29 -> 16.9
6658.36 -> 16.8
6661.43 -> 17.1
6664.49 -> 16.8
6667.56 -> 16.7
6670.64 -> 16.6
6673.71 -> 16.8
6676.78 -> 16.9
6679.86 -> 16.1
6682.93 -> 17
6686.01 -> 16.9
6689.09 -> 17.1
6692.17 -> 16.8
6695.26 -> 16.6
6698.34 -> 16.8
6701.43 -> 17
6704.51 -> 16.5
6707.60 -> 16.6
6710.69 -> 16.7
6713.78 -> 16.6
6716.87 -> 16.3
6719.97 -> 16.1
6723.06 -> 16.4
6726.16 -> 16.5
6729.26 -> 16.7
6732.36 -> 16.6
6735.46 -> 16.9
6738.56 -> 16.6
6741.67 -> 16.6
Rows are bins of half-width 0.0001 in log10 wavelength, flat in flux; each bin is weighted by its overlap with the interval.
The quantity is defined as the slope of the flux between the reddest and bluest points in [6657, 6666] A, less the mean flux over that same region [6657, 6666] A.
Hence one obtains -16.9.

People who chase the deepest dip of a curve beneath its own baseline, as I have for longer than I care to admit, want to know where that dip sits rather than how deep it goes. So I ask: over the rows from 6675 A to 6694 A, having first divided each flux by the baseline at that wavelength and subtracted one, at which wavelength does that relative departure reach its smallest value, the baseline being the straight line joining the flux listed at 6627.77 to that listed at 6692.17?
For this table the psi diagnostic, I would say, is 6679.86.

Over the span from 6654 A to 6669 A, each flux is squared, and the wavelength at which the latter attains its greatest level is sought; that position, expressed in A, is 6661.43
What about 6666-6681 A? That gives 6676.78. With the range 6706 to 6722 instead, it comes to 6710.69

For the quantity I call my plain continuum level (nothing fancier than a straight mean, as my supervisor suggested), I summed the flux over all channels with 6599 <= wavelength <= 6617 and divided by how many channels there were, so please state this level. 17.1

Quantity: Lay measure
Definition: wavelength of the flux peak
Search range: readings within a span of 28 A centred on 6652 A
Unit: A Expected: 6643.05 A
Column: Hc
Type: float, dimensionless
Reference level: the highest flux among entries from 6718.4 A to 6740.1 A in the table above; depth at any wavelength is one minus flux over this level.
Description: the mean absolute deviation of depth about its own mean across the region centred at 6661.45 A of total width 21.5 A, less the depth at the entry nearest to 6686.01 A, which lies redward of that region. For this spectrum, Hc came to 0.009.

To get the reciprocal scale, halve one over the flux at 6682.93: 0.0294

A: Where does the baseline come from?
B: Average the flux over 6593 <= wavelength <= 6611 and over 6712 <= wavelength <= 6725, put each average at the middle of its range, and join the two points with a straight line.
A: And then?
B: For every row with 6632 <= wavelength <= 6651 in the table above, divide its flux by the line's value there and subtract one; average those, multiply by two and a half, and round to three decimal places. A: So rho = 0.012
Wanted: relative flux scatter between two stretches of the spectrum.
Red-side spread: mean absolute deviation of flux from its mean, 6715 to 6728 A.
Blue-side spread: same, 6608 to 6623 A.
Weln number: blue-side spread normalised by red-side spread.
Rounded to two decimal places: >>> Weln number 0.96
